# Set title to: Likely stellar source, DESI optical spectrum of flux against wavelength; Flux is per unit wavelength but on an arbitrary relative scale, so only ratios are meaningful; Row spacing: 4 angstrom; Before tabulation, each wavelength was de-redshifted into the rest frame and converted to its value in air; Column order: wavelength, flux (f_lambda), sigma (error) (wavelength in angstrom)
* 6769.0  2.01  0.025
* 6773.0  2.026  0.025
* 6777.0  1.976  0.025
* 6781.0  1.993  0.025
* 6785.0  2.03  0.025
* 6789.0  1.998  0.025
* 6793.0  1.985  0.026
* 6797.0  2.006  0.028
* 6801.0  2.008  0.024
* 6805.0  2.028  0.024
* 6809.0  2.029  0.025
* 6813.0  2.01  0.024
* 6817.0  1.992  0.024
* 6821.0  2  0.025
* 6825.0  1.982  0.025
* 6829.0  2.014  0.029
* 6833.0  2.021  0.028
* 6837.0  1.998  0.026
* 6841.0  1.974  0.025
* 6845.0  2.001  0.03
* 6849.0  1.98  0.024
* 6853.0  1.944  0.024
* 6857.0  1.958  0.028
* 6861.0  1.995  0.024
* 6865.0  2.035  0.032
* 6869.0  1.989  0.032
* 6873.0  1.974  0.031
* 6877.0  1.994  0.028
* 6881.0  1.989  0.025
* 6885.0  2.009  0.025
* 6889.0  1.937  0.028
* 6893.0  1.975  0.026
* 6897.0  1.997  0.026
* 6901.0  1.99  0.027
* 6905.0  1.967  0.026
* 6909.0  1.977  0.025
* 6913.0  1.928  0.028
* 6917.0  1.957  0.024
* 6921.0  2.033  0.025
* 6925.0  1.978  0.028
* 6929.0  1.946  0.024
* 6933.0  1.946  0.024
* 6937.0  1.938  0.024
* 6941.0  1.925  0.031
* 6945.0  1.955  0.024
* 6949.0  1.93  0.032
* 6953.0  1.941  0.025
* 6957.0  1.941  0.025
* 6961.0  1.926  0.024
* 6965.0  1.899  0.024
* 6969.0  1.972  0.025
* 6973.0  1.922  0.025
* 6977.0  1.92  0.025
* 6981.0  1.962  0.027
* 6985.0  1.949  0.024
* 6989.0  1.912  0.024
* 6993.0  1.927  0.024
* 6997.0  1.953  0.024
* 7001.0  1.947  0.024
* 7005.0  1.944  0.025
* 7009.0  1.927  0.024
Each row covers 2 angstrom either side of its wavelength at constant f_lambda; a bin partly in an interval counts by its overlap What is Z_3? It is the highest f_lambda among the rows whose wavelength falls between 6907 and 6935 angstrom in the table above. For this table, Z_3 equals 2.033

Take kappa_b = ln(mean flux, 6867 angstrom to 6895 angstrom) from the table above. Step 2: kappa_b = 0.684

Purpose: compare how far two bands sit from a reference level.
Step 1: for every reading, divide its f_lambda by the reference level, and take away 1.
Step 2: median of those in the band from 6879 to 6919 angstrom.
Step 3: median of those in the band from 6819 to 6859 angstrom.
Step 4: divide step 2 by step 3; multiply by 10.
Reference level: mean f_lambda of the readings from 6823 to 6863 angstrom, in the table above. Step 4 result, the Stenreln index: -32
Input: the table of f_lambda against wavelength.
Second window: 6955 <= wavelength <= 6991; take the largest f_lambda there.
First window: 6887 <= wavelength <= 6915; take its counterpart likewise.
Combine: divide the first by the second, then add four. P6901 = 5.01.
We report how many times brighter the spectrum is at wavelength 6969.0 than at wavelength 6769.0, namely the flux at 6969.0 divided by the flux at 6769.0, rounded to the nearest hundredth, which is 0.98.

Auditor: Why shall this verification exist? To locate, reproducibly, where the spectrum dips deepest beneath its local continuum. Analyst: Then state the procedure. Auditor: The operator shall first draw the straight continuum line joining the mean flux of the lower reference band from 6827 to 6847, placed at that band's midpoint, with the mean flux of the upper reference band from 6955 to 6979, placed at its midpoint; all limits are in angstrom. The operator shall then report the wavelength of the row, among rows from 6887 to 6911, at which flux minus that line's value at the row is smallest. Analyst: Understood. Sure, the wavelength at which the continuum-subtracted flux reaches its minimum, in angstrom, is 6889.0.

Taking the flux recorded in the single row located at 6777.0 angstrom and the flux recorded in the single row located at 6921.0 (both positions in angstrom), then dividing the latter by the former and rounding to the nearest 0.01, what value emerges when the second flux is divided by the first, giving 1.03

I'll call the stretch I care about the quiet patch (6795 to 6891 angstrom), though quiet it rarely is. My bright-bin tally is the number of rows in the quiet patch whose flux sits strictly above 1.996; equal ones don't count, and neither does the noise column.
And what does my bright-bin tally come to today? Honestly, 12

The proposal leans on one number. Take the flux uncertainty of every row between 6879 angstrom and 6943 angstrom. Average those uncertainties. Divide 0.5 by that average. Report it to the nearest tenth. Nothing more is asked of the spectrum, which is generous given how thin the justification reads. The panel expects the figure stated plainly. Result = 19.2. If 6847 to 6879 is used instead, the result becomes 17.9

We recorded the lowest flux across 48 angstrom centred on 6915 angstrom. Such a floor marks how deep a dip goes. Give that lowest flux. 1.928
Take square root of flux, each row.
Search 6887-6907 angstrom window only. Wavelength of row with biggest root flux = 6897.0 angstrom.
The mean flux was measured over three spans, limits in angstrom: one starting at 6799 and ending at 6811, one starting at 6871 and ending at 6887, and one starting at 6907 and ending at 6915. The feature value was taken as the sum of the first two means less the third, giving 2.06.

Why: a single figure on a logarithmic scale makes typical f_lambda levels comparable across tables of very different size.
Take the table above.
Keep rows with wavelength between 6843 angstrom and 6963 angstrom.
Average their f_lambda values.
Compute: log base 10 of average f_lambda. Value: 0.2941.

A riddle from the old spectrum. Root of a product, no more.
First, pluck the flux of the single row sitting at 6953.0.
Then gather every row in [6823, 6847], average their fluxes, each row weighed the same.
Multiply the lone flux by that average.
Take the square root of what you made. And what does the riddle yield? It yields 1.969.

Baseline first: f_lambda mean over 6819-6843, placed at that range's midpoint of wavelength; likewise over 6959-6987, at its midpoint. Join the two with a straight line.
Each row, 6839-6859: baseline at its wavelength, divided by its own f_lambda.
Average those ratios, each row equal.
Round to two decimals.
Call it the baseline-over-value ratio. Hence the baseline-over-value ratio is 1.01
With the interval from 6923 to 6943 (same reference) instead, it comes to 1.00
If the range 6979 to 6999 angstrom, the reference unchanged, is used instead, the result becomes 0.99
